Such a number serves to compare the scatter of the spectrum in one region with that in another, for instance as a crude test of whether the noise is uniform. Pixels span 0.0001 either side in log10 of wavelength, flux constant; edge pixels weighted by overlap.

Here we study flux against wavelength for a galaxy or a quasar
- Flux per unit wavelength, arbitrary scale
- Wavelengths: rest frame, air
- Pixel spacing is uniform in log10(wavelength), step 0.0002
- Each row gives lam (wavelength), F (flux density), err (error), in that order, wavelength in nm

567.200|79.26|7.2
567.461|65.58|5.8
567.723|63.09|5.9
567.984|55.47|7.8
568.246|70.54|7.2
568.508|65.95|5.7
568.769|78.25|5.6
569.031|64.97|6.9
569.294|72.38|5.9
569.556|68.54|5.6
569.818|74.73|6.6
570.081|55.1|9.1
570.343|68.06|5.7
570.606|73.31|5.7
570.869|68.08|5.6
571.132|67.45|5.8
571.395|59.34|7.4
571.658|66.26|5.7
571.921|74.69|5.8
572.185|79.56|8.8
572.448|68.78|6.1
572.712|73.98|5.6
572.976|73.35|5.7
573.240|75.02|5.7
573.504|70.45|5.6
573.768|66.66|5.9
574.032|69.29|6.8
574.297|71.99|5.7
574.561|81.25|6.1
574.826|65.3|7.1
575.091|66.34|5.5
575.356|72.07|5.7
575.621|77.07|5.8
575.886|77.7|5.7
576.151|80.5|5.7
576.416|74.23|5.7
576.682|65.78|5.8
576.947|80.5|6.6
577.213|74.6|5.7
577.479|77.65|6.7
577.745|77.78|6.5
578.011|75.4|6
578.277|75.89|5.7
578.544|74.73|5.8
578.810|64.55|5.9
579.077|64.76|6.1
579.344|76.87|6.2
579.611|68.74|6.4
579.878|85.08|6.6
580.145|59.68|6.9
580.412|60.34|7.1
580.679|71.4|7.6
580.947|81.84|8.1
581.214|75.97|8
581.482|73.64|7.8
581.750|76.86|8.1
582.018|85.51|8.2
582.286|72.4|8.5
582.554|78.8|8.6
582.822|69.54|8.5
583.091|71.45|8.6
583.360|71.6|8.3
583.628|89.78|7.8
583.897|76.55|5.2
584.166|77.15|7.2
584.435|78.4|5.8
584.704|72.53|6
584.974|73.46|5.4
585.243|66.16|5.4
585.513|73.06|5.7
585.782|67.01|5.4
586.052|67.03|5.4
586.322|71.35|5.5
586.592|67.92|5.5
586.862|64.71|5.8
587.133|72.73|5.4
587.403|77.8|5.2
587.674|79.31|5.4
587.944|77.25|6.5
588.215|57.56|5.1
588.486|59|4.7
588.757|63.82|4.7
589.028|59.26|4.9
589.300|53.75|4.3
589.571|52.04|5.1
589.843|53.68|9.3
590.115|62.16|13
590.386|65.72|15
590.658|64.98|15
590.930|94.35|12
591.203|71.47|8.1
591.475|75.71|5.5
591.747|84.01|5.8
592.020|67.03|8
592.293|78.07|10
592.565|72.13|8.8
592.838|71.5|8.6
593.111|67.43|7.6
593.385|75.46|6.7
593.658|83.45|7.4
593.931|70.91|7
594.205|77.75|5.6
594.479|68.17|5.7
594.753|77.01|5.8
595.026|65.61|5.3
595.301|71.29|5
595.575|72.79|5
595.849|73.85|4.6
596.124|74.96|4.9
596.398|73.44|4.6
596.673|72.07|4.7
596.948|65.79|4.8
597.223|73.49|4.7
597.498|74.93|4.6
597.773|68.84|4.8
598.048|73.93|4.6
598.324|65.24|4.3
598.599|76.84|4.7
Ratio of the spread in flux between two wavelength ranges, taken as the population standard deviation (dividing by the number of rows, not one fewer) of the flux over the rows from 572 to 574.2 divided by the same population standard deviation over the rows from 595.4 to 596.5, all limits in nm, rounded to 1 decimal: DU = 4.9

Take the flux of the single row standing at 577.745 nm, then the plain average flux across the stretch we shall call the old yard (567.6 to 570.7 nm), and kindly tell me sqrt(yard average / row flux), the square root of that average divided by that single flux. 0.93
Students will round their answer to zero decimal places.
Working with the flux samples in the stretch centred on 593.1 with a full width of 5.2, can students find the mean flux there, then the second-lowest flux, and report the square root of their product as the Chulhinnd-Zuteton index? 70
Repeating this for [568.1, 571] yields 67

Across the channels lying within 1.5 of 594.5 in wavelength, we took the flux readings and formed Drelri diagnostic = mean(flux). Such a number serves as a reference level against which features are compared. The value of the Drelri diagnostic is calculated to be 73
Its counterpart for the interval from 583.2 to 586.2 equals 74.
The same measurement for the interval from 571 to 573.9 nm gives 71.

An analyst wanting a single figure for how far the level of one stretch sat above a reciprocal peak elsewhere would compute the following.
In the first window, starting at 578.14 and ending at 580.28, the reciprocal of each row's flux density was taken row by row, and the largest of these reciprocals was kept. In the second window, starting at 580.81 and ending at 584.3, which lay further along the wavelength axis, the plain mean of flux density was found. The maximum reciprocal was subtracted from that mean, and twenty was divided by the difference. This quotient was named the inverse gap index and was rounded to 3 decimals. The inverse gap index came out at 0.260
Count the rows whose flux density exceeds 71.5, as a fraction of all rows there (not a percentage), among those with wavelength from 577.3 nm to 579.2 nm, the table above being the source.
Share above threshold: 0.7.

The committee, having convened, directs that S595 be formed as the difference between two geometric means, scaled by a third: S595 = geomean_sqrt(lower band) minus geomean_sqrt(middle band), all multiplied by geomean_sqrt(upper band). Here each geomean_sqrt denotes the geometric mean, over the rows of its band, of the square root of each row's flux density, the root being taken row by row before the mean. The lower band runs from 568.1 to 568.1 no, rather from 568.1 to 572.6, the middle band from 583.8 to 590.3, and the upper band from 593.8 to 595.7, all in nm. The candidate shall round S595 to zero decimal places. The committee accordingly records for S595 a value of 1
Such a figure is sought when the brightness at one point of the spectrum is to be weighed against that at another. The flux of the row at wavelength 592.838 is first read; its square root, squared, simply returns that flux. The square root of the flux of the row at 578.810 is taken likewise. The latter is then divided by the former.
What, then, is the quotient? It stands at 0.112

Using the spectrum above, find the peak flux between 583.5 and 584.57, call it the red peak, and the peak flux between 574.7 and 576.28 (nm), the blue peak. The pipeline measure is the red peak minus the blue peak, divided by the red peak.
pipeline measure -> 0.10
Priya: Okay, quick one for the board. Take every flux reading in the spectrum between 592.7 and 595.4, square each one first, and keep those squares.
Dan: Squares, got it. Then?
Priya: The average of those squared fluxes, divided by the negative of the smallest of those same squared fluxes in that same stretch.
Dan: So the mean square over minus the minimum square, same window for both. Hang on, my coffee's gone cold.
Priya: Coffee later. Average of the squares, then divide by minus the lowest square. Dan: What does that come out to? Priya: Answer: -1.24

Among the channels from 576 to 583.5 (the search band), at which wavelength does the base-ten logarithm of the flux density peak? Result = 582.018 nm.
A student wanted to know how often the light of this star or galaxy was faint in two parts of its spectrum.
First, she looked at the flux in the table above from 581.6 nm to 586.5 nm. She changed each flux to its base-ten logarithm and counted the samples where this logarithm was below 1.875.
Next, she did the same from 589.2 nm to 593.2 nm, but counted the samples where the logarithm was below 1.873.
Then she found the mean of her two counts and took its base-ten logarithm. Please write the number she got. 1.04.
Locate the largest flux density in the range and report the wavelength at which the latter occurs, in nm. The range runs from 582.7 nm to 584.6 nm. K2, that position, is 583.628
